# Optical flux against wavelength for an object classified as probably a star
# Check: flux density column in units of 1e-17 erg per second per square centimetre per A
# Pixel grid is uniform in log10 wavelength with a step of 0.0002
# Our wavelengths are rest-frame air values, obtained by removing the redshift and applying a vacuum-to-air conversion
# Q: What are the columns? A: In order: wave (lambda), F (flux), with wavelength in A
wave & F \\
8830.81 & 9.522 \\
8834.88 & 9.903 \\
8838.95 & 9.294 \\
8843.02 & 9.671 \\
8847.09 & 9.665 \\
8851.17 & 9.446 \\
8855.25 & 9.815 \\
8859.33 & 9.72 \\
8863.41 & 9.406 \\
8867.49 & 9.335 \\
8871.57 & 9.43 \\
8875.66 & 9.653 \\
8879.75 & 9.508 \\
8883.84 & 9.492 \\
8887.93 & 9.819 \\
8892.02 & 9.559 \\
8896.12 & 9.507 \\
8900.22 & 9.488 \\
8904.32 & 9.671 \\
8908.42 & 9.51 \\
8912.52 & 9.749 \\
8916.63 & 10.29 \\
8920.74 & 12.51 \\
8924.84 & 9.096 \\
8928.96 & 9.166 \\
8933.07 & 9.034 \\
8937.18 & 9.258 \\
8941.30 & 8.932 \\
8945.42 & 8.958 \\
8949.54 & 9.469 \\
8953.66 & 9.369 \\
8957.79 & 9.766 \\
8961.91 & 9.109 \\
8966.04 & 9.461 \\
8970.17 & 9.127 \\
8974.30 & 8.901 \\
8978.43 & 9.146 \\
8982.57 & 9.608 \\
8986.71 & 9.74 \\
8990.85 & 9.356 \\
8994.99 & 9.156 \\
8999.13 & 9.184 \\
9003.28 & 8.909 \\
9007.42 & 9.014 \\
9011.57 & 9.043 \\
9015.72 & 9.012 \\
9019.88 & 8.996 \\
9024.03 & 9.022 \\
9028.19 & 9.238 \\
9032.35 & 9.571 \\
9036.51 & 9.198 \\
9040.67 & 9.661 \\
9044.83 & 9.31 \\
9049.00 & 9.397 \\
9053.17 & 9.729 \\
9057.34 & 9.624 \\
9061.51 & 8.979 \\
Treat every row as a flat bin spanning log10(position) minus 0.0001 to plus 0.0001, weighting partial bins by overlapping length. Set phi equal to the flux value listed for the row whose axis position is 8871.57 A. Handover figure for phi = 9.43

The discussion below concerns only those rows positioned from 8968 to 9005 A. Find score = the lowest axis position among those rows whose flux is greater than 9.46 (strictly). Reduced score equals 8982.57 A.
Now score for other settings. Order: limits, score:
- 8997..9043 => 9032.35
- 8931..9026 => 8949.54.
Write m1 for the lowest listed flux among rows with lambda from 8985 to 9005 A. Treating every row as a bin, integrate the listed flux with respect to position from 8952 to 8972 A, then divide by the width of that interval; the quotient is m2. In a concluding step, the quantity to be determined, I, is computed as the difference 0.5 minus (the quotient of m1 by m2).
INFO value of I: -0.45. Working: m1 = 8.909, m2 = 9.4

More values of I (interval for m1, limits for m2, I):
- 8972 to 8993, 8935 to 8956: -0.47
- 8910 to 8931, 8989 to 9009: -0.50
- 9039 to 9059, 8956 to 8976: -0.50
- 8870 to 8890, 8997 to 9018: -0.54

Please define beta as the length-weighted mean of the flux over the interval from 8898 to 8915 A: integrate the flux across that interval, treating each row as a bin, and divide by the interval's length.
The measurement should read 9.6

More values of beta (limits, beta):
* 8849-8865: 9.6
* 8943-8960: 9.4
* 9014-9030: 9.1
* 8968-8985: 9.2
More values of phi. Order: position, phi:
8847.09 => 9.665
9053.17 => 9.729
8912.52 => 9.749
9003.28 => 8.909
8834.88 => 9.903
